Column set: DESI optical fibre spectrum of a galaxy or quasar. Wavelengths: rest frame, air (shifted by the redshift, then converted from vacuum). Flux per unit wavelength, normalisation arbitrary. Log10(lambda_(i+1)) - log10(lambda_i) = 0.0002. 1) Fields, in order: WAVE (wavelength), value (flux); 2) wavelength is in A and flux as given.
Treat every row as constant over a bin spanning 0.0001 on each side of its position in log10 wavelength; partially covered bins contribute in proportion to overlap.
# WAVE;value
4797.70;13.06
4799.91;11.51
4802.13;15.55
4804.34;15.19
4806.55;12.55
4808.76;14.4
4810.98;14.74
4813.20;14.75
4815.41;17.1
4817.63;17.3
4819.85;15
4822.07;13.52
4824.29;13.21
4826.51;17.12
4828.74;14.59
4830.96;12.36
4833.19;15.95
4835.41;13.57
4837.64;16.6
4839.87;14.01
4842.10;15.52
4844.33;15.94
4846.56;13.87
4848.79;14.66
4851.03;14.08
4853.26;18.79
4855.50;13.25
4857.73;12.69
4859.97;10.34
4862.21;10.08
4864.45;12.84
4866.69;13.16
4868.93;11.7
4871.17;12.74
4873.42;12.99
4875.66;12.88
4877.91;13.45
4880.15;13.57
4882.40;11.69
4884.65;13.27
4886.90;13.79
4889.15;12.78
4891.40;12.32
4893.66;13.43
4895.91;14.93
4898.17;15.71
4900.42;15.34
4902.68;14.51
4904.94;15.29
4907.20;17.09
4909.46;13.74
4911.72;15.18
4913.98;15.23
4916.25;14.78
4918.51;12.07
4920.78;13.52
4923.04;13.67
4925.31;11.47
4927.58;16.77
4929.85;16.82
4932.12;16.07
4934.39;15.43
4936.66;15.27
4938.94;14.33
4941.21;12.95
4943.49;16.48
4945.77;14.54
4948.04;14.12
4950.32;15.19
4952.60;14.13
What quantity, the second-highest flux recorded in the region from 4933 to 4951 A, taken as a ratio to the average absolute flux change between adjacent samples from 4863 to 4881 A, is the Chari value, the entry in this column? 28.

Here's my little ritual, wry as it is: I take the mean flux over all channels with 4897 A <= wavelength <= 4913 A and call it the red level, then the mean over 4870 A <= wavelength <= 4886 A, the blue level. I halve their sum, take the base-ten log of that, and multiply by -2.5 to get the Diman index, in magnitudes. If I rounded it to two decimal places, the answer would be -2.87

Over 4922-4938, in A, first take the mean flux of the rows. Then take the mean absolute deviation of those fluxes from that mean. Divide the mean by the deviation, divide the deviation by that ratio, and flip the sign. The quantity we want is -0.14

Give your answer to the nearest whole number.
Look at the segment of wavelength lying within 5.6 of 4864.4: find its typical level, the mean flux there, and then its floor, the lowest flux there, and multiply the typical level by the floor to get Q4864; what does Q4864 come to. 117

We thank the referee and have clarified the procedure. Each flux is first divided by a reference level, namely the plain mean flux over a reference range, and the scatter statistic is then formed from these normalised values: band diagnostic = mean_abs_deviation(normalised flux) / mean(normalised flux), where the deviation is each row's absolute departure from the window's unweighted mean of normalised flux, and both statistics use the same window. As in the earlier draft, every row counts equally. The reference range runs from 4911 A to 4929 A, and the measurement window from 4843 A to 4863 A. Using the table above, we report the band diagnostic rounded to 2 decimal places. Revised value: 0.14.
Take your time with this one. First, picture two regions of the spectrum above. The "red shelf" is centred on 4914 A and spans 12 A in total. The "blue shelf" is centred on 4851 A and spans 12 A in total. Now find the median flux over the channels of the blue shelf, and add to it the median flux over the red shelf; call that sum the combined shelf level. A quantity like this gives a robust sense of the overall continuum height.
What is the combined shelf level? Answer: 28.9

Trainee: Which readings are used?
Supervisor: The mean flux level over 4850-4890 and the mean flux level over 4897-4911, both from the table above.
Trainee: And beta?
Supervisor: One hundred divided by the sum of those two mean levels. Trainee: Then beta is 3.54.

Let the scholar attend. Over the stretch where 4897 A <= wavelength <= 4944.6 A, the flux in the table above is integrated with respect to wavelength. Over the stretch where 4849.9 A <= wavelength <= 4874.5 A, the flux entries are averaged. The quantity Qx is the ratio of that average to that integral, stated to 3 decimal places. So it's 0.018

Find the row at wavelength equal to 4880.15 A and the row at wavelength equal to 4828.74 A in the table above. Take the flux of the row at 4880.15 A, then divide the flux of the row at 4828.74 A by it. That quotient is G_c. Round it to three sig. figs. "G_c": 1.08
